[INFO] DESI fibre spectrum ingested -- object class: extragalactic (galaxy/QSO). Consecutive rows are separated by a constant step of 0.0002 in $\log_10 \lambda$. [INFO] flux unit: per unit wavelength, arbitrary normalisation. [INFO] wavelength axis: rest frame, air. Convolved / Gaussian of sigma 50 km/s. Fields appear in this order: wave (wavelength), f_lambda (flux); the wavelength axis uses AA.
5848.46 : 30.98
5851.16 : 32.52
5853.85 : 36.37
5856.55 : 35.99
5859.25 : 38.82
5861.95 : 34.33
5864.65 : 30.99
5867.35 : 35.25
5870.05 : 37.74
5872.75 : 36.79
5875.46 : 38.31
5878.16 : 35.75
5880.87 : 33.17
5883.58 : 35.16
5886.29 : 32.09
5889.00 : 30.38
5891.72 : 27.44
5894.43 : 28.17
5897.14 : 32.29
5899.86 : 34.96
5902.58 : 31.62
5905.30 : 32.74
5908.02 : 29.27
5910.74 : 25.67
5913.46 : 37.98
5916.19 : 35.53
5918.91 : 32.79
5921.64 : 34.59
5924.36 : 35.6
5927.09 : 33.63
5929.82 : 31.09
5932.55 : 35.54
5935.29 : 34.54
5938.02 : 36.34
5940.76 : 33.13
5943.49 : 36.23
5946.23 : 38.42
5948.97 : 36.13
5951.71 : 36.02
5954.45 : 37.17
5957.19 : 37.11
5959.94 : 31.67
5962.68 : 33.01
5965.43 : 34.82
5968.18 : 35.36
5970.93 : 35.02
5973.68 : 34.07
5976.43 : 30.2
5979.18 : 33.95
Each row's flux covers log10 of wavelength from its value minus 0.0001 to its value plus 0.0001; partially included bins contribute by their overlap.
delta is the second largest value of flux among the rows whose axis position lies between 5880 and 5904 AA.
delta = 34.96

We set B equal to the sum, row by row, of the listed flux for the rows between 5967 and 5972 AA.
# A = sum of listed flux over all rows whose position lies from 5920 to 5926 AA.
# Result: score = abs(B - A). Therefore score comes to 0.2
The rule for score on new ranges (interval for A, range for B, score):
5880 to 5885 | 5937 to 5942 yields 1.1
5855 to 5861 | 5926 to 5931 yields 10.1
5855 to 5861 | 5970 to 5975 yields 5.7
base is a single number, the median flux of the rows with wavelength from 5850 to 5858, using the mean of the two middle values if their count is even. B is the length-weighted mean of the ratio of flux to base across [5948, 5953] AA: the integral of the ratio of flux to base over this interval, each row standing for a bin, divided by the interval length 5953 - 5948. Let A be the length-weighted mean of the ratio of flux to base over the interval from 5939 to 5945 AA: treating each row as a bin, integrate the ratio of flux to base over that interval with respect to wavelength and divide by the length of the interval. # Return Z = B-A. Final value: 0.03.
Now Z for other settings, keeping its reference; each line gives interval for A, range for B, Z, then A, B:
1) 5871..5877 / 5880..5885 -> -0.09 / 1.04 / 0.95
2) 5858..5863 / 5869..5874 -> 0.02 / 1.02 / 1.04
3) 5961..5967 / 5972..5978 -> -0.04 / 0.94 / 0.90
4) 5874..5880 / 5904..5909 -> -0.16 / 1.02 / 0.86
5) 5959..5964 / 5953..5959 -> 0.12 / 0.90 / 1.02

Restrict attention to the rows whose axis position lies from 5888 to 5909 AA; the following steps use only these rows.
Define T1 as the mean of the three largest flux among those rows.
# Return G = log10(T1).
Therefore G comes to 1.52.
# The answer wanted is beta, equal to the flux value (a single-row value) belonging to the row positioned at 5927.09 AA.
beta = 33.63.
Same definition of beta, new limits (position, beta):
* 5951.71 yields 36.02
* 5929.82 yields 31.09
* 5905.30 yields 32.74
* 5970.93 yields 35.02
